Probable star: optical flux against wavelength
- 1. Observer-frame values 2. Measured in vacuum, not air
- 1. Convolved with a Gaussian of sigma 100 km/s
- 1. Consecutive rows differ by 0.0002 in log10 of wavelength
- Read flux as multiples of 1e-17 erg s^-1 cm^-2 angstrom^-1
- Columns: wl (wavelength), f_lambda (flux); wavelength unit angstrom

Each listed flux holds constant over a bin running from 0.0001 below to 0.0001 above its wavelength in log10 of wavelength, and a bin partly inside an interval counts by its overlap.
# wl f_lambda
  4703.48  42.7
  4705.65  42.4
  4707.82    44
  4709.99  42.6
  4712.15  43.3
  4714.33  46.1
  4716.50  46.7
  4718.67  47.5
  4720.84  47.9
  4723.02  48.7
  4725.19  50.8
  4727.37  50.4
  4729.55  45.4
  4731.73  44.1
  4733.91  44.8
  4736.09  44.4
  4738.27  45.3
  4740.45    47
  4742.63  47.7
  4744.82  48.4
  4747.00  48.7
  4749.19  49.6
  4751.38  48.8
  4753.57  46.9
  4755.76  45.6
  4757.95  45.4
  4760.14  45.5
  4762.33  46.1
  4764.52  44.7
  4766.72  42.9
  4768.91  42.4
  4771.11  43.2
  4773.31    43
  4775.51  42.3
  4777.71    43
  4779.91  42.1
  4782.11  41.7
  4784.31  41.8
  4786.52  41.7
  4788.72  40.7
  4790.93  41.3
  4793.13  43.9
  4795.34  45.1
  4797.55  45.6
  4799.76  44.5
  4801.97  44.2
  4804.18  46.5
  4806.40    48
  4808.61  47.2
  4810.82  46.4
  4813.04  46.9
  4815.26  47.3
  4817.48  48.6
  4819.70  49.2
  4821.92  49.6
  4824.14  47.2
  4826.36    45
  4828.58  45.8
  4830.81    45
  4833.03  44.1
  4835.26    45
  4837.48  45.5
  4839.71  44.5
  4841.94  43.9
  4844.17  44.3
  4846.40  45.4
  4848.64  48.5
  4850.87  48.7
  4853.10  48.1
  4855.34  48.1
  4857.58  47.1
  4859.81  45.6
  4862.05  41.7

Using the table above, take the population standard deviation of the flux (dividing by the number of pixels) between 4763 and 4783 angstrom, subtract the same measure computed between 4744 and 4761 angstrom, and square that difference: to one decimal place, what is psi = 0.6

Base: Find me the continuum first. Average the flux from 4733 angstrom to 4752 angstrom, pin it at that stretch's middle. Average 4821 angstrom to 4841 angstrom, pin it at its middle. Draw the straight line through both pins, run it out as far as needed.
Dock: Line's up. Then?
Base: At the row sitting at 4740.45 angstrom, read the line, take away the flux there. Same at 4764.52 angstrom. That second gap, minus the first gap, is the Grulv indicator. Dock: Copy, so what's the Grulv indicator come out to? 2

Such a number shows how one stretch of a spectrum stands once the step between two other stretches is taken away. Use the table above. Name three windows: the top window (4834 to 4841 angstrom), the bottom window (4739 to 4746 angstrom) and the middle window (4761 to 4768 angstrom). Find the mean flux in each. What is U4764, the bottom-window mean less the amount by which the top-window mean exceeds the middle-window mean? 47.3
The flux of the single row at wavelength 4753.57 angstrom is 46.9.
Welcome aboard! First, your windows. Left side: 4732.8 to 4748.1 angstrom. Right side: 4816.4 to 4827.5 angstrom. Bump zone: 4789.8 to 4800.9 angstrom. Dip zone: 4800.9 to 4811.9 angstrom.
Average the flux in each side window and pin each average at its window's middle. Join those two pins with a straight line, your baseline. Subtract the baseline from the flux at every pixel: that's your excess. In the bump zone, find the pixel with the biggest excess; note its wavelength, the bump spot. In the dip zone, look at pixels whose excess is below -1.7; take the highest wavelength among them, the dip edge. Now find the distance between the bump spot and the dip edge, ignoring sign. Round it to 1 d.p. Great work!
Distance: 4.4 angstrom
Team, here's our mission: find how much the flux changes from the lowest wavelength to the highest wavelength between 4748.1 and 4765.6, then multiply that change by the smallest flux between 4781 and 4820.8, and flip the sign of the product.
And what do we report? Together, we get 199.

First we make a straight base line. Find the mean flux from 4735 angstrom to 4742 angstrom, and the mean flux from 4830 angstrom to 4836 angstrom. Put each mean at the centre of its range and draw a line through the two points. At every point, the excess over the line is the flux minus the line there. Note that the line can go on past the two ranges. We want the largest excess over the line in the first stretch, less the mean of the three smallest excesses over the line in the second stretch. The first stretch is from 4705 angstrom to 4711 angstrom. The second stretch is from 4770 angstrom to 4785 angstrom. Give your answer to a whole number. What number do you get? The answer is 1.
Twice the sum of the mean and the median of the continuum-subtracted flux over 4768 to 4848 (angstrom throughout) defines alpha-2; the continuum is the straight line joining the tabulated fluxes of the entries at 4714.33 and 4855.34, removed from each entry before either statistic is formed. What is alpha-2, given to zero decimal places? -11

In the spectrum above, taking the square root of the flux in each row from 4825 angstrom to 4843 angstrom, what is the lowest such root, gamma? 6.63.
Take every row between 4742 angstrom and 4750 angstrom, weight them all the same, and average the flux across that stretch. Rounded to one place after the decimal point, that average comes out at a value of 48.6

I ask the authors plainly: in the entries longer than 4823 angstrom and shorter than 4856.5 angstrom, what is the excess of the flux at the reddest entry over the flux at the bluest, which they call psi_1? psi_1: 0.9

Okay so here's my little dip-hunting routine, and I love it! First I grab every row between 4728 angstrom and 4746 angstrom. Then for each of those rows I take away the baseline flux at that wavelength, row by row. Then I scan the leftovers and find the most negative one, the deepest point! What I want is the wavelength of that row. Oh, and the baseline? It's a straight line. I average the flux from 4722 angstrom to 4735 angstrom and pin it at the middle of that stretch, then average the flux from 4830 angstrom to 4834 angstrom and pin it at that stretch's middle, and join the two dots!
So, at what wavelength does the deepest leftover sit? 4731.73 angstrom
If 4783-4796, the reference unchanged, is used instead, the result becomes 4788.72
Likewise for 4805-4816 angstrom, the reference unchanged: 4810.82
